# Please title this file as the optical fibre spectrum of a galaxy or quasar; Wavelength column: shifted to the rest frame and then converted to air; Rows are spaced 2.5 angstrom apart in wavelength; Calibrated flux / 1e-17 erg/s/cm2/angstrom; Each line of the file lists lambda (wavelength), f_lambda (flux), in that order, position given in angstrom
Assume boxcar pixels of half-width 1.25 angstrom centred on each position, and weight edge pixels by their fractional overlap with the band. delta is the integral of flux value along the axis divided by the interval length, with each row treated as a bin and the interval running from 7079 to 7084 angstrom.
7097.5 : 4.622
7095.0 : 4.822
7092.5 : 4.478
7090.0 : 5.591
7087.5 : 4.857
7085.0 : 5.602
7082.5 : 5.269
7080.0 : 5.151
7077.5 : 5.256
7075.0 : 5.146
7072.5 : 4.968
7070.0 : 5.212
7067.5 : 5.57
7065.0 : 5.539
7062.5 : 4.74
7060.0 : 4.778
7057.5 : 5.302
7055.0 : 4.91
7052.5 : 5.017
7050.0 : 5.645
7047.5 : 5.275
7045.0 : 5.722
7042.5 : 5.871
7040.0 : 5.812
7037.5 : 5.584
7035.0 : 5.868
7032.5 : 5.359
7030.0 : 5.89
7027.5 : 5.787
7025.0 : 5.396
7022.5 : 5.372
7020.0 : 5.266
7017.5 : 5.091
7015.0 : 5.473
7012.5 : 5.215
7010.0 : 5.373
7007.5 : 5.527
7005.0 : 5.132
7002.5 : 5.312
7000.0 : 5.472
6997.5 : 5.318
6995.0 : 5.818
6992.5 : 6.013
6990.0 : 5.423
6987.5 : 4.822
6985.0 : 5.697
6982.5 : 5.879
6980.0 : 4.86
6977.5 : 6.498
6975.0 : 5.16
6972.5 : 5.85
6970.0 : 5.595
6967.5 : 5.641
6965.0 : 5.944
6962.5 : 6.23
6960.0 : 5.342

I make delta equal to 5.23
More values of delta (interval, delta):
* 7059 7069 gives 5.17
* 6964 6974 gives 5.74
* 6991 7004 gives 5.57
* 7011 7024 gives 5.29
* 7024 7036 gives 5.66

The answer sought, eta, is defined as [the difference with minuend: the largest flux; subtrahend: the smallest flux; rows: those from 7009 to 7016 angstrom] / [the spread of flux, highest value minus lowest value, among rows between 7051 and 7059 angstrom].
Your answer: 0.7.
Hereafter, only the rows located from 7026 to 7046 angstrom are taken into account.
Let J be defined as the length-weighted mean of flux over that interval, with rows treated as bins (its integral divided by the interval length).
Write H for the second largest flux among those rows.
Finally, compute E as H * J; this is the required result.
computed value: 33.7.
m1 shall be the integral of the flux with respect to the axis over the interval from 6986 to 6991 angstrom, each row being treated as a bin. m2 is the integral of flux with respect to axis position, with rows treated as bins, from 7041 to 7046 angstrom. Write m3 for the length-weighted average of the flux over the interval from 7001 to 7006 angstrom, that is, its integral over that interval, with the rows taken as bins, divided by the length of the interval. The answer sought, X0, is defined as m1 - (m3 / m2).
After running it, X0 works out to 25.5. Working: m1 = 25.7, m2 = 29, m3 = 5.24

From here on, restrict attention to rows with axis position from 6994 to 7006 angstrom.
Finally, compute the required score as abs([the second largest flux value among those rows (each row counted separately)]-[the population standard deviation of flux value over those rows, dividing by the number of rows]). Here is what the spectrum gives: 5.24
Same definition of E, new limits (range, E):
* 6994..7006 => 29.6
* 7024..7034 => 32.5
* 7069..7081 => 26.8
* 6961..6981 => 35.7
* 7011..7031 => 31.4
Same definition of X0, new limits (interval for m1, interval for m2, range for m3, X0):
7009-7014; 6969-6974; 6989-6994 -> 26.3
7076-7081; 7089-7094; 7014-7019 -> 25.8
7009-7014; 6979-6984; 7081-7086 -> 26.3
